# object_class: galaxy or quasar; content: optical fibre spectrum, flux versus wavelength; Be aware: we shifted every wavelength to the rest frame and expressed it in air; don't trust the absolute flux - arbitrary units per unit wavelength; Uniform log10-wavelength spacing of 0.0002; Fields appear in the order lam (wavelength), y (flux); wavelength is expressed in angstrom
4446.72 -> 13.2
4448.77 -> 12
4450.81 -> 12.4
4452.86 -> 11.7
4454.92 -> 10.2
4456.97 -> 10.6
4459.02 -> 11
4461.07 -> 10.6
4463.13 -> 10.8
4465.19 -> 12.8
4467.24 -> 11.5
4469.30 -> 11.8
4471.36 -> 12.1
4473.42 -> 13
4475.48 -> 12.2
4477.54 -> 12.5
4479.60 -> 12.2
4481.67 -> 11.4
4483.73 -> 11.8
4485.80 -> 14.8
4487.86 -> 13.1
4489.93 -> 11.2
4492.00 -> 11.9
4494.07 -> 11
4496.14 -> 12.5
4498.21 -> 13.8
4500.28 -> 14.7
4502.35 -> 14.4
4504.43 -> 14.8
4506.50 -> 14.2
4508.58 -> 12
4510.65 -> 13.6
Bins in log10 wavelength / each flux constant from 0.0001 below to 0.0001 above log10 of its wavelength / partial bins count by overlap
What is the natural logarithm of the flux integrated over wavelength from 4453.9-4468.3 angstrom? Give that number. 5.07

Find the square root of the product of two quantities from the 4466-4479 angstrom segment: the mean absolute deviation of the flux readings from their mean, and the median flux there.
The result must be 2.2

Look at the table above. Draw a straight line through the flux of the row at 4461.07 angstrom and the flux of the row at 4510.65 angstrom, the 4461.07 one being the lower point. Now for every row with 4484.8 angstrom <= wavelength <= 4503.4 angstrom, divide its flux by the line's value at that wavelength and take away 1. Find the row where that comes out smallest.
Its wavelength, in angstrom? 4494.07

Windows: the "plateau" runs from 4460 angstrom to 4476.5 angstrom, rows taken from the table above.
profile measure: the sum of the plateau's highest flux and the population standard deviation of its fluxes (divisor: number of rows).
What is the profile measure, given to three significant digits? 13.8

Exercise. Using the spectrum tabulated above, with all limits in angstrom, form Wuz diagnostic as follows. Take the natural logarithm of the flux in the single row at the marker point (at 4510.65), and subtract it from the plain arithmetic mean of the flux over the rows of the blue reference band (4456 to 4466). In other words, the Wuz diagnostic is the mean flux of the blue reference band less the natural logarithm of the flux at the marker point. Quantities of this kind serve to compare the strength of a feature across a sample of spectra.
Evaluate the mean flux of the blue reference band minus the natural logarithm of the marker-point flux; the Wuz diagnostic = 8.5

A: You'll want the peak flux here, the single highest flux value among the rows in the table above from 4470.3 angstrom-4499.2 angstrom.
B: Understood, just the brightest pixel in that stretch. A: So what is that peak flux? 14.8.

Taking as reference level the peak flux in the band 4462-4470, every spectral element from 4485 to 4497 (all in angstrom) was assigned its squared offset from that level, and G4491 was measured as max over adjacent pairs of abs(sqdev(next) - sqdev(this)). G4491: 3.9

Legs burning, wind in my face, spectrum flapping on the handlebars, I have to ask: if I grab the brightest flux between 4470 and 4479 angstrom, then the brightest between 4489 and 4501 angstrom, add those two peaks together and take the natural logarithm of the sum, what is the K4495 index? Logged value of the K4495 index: 3.32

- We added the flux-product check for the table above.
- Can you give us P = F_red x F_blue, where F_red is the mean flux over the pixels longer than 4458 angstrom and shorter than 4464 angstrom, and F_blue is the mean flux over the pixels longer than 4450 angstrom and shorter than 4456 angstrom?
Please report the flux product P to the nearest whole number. 123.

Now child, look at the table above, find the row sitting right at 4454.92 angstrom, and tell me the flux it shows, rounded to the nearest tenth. 10.2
